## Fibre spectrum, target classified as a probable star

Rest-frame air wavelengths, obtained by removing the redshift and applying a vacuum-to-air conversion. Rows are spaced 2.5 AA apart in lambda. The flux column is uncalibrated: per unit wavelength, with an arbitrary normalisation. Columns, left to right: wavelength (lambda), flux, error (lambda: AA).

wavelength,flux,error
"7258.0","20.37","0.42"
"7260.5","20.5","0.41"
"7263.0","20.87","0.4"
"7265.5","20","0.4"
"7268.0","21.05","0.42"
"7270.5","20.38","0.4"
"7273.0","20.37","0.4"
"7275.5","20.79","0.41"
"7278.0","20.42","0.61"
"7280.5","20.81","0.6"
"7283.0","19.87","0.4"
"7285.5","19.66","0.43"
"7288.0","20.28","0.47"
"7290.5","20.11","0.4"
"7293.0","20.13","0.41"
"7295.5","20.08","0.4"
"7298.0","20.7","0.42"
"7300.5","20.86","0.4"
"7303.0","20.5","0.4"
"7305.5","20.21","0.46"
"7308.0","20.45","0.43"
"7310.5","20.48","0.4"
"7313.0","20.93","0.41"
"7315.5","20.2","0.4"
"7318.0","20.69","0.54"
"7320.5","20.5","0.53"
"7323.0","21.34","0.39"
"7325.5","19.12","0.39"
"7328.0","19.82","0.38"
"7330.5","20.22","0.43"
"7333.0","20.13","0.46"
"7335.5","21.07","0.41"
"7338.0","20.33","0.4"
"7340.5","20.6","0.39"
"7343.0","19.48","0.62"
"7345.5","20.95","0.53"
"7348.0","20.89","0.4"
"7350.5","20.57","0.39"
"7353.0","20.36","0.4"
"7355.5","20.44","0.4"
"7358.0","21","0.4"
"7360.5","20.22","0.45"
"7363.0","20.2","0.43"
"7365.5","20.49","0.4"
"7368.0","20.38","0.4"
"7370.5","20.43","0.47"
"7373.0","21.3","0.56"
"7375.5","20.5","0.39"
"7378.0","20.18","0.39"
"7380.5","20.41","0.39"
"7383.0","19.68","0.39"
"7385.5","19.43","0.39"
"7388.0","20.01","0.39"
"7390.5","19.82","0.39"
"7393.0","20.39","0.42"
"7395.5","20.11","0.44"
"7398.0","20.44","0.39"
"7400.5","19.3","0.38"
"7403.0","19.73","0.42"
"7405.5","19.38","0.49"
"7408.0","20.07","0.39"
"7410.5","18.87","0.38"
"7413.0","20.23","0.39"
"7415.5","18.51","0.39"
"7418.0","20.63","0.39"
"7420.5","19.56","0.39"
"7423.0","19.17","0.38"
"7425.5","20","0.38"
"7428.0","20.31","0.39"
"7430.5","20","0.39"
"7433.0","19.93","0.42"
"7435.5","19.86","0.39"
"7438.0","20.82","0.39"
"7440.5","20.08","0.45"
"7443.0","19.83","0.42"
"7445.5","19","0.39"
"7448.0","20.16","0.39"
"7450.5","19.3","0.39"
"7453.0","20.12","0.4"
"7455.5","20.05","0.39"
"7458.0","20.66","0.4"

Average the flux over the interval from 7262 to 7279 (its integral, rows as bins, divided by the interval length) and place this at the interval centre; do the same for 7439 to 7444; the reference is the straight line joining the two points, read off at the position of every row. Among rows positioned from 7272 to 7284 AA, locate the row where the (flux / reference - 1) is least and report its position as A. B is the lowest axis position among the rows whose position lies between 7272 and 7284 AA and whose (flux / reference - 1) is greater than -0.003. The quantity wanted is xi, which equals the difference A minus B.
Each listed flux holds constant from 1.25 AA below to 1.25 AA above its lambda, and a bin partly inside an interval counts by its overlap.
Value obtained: 7.5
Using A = 7283.0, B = 7275.5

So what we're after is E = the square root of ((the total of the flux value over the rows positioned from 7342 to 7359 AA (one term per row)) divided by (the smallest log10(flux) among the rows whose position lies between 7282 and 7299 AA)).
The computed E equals 10.5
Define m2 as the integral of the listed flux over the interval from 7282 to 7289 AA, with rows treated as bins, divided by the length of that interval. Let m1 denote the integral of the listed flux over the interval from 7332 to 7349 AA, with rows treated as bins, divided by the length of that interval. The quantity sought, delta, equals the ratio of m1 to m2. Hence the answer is 1.03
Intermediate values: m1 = 20.5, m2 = 19.9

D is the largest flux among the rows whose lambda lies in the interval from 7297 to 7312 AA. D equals 20.86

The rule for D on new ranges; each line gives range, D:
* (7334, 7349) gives 21.07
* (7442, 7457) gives 20.16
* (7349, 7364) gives 21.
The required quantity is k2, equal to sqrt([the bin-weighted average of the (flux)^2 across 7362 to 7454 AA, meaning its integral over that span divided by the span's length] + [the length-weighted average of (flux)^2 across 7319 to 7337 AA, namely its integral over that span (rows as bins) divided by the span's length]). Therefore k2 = 28.5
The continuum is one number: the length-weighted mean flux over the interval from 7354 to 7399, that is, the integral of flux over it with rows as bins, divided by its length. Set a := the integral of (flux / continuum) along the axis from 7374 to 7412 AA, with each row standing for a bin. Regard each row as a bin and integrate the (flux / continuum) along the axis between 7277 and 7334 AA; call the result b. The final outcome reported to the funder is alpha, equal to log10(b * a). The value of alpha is 3.33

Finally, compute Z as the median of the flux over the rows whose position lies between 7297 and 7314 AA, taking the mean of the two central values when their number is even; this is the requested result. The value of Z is 20.5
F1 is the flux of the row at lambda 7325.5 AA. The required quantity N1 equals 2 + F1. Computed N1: 21.1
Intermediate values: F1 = 19.12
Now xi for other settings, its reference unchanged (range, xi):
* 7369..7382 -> 7.5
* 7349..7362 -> 10.0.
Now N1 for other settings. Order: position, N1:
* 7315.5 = 22.2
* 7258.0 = 22.4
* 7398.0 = 22.4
